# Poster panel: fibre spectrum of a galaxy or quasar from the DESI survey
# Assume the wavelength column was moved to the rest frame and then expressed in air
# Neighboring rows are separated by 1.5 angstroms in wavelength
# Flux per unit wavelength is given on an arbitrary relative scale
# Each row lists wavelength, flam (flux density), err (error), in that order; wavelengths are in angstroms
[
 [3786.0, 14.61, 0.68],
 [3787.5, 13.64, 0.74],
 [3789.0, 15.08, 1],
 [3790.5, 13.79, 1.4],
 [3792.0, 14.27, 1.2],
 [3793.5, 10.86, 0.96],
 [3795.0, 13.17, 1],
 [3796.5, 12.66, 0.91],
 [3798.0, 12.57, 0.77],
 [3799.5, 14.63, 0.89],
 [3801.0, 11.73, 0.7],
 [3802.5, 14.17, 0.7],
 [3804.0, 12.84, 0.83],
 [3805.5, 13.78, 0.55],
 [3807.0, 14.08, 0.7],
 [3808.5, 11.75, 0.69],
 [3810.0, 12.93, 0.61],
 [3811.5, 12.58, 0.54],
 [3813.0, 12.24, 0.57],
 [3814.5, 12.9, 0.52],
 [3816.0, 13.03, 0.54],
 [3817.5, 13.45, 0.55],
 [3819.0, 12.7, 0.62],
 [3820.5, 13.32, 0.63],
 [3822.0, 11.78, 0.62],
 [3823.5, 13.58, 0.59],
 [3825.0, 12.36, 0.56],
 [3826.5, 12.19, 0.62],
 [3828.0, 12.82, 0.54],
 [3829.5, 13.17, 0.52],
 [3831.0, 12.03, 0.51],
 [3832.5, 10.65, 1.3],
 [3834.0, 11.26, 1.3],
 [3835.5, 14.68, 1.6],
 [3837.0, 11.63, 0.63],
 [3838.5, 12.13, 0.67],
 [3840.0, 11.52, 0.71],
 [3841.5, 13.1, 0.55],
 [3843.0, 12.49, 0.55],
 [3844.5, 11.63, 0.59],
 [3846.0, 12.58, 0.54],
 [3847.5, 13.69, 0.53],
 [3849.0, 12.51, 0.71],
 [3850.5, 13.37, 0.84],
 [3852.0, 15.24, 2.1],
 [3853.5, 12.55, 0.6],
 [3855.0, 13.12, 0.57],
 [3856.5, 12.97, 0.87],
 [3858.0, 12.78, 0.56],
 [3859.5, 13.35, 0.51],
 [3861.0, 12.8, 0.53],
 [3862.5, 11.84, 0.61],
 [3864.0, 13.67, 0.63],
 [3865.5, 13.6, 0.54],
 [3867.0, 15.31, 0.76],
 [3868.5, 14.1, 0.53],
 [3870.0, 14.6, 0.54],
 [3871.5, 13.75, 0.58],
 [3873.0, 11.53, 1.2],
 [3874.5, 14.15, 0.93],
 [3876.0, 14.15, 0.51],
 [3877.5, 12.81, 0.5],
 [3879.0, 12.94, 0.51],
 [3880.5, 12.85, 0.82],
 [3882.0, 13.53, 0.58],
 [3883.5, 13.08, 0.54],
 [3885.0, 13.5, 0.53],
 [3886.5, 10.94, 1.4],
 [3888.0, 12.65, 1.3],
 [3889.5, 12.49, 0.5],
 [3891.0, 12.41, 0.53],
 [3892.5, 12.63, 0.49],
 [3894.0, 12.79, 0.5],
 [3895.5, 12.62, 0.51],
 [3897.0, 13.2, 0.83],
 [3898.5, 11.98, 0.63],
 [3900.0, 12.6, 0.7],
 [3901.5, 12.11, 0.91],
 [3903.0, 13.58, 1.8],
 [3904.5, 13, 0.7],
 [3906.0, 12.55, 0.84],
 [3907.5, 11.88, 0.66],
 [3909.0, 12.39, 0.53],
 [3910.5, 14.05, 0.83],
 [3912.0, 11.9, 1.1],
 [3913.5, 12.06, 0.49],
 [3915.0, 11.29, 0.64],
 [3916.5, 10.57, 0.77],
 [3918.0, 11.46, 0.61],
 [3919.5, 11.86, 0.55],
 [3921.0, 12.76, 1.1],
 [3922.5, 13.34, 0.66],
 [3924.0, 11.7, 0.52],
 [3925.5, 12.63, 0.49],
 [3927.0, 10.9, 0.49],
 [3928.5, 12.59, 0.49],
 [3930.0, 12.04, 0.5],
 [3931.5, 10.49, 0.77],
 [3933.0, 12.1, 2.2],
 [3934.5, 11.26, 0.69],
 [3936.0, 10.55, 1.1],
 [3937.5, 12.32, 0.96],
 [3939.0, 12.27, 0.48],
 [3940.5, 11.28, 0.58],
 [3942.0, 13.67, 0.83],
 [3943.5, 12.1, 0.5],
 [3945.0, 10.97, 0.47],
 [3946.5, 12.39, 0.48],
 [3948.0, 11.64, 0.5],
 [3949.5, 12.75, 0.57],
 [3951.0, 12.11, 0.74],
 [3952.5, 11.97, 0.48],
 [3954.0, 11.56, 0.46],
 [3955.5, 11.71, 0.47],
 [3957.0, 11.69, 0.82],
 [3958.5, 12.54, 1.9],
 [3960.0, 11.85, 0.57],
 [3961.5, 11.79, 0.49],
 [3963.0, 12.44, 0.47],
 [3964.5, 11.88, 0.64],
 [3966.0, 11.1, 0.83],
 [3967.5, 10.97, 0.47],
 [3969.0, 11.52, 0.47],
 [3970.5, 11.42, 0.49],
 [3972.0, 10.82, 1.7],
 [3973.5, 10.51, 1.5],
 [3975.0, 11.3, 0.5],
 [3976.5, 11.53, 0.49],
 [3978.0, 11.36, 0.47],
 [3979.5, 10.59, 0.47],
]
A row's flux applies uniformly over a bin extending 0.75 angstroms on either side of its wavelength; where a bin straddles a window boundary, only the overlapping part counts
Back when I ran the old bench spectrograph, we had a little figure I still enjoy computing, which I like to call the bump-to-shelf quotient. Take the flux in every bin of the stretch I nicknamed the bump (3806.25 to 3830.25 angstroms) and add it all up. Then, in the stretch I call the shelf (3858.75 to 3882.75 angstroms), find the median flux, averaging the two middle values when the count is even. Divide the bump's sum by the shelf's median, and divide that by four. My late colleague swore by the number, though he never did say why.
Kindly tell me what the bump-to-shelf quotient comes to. 3.78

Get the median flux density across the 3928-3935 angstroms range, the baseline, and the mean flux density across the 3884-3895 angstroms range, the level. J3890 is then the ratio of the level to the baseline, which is 1.04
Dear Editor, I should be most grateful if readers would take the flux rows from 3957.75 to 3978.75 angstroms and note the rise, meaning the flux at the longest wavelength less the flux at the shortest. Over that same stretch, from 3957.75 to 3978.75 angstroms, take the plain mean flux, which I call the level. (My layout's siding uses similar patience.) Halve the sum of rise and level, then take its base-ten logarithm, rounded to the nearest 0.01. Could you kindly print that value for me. 0.71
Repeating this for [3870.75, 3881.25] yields 0.79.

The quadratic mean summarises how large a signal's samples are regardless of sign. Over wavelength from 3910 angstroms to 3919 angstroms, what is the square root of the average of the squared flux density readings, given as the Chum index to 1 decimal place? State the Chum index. 11.9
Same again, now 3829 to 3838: 12.3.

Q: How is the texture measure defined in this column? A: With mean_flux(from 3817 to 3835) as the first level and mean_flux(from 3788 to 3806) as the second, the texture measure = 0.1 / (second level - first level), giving 0.12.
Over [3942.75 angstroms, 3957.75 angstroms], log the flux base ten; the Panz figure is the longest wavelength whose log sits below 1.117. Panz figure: 3957.0 angstroms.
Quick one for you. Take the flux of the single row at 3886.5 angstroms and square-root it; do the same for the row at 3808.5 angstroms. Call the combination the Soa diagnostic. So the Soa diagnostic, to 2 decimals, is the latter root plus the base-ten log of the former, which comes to 3.95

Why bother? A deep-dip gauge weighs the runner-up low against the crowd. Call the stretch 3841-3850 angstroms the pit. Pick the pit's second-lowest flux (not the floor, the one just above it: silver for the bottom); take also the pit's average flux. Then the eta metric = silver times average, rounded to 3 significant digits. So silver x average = 158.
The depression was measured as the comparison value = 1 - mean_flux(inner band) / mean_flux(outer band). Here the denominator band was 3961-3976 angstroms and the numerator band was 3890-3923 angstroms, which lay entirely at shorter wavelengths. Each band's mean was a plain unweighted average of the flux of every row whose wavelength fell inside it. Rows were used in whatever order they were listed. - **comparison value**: -0.09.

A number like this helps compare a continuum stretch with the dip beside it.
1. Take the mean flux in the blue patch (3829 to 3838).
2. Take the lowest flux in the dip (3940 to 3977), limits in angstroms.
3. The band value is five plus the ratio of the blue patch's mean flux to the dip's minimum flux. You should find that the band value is 6.16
